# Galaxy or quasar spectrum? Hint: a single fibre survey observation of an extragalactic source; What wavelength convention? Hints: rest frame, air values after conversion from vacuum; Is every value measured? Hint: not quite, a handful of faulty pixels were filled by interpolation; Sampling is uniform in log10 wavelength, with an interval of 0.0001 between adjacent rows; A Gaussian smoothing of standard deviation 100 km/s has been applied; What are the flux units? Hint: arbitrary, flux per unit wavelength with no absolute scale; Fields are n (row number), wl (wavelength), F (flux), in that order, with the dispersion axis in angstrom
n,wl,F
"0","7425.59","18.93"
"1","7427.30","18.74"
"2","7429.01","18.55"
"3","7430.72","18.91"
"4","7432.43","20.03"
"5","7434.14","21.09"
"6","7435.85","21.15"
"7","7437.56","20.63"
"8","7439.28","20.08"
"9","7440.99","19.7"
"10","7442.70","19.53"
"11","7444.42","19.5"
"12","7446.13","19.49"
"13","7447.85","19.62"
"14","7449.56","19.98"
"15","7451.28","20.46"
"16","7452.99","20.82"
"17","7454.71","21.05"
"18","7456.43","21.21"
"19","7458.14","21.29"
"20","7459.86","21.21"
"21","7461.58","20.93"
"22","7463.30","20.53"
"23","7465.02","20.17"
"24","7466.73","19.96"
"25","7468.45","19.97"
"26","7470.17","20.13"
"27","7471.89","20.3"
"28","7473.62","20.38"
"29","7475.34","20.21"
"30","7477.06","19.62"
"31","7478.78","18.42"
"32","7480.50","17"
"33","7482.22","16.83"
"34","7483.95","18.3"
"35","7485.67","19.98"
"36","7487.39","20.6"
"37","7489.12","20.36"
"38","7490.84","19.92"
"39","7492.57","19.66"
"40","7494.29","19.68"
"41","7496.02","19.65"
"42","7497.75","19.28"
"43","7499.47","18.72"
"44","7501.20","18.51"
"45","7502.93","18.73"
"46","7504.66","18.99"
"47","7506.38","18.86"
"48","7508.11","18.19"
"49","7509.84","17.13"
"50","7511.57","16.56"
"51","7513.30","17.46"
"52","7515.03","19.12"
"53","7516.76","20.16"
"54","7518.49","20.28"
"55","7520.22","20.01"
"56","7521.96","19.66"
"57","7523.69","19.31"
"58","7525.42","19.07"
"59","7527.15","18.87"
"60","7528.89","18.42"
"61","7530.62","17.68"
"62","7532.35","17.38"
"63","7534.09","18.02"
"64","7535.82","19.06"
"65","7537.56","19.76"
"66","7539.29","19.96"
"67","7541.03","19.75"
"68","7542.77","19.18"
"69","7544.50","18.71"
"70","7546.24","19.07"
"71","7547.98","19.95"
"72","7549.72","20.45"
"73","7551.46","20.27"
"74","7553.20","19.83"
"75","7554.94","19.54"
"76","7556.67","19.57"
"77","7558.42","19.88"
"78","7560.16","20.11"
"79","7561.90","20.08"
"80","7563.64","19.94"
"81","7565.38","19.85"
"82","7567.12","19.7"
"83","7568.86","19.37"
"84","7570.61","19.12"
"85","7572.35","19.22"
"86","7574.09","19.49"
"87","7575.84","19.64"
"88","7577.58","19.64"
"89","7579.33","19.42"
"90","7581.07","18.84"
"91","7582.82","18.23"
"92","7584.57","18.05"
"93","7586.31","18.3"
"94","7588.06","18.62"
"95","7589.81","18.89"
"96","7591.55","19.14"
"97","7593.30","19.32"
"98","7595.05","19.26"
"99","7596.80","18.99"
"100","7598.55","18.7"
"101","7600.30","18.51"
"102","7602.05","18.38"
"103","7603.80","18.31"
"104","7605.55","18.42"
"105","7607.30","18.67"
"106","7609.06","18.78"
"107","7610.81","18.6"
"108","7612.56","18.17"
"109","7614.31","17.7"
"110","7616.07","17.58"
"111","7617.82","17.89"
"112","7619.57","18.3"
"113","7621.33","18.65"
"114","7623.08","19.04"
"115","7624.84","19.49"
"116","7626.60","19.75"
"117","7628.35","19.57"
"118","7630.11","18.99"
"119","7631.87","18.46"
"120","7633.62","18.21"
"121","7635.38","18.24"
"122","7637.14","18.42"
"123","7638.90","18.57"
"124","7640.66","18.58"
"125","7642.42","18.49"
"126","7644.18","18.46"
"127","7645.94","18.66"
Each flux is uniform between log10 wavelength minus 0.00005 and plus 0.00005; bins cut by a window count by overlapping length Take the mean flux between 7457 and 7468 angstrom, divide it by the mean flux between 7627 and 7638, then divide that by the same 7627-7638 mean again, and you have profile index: 0.059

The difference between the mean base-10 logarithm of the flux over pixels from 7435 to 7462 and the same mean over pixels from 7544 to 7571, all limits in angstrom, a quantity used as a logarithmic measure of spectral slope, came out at 0.015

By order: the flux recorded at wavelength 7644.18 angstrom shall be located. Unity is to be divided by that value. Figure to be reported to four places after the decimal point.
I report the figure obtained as 0.0542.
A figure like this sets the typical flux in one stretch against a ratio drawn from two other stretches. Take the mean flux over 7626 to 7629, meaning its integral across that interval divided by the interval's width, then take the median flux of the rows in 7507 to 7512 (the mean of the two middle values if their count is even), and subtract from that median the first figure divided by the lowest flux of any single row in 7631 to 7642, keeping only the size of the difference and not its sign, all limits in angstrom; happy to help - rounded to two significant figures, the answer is 16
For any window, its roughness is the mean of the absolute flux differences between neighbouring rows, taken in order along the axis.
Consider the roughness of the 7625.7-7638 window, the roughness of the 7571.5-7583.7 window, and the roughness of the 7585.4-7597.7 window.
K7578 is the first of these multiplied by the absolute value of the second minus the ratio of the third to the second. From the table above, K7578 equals 0.126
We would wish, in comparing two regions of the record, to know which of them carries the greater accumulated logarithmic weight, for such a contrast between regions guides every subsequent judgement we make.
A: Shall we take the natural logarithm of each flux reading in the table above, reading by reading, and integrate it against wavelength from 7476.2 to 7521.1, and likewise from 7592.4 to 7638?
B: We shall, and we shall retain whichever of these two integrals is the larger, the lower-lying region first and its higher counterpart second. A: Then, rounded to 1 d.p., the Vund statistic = 133.3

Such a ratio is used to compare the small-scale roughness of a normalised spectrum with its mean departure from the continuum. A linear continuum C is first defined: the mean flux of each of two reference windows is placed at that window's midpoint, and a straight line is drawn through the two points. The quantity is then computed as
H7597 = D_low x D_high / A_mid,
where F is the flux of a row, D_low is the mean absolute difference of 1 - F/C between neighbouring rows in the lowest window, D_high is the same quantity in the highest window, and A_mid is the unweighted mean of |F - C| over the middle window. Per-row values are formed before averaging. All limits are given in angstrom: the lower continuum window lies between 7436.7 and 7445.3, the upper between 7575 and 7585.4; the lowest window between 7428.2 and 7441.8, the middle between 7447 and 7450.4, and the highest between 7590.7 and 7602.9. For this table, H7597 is 0.0015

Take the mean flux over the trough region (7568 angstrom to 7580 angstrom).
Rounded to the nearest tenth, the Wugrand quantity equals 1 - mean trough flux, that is -18.4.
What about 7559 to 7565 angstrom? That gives -19.0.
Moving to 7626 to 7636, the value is -17.9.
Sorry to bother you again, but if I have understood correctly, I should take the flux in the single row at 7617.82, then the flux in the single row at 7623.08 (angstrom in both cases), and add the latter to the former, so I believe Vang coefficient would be 36.9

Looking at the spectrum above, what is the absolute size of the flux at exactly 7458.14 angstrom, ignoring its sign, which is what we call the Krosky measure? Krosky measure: 21.3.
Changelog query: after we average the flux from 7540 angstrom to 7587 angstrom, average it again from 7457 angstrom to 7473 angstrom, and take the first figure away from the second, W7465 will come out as 1.05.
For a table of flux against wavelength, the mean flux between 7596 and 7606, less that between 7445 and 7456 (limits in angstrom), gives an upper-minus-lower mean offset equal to -1.7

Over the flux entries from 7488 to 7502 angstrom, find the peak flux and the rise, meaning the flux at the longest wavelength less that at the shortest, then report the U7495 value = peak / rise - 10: -21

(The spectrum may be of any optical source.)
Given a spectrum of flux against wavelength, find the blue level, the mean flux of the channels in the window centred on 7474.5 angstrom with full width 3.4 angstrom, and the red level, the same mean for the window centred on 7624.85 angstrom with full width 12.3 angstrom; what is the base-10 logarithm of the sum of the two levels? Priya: 1.60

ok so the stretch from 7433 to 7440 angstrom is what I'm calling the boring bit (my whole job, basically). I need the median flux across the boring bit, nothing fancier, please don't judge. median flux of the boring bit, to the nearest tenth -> 20.9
